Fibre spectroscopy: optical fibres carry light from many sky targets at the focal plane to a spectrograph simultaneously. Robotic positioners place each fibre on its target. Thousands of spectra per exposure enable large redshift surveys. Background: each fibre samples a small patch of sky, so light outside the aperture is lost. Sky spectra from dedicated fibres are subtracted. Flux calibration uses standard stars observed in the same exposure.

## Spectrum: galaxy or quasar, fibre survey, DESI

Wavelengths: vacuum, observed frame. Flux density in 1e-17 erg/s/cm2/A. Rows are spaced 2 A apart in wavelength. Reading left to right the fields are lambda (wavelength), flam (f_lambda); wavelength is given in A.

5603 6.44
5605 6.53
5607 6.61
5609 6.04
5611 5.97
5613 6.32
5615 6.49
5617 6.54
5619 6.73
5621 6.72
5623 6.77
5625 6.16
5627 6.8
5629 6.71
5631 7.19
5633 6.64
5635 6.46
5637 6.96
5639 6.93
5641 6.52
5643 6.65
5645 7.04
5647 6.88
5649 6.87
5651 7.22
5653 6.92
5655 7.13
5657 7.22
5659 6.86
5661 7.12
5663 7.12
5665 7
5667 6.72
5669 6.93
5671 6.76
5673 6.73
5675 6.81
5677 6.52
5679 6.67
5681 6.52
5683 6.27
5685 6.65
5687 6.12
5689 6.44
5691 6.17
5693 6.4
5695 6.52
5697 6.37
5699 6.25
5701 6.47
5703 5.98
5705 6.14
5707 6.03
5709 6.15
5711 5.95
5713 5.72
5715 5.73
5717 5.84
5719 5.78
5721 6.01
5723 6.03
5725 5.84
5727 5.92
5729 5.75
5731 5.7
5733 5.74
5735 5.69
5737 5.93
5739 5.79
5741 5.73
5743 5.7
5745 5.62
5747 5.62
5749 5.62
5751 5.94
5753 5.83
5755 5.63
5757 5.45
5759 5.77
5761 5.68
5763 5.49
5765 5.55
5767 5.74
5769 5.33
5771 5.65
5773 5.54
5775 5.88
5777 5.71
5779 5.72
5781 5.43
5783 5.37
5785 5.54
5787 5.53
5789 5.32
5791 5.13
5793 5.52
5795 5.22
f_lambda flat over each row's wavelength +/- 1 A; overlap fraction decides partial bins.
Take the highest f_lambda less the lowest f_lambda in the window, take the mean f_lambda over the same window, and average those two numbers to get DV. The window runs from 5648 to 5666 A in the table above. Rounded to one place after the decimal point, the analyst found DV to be 3.7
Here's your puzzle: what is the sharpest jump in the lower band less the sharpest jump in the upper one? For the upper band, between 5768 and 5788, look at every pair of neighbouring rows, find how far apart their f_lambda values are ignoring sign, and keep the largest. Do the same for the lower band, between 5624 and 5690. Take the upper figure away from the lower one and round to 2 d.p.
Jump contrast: 0.30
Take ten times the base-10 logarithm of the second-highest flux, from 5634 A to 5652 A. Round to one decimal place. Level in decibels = 8.5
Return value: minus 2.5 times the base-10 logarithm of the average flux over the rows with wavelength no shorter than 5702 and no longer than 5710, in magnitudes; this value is -1.96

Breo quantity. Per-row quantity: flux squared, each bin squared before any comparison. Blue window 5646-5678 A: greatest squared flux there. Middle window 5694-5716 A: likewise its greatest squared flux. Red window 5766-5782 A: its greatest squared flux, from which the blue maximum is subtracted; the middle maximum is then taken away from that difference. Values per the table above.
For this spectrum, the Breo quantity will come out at -60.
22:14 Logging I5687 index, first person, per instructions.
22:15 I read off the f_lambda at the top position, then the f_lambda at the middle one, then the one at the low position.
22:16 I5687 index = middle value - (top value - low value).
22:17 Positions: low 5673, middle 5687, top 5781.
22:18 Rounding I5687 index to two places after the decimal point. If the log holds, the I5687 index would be 7.42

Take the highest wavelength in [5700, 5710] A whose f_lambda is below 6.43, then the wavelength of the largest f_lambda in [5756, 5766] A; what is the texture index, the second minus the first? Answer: 50 A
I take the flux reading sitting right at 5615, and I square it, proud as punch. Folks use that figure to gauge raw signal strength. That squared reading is 42.1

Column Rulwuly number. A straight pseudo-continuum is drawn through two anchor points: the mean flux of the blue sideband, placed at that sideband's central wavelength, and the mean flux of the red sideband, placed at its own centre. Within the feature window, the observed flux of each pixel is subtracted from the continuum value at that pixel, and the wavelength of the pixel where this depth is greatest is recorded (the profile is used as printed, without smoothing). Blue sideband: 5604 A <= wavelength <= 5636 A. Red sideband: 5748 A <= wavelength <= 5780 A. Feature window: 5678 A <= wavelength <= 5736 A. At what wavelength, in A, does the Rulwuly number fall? 5713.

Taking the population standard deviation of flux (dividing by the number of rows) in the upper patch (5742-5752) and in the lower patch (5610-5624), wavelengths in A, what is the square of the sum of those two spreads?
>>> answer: 0.151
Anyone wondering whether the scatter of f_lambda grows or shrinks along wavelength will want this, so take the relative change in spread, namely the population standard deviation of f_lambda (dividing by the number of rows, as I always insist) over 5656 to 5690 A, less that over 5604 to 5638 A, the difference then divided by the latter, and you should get -0.05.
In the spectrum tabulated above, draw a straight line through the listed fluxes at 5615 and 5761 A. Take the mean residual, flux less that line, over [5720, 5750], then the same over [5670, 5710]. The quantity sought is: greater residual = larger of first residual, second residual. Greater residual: 0.3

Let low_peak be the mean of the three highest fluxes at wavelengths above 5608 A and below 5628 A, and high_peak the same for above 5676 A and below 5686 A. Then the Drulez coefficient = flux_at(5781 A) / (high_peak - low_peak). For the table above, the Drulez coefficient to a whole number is -35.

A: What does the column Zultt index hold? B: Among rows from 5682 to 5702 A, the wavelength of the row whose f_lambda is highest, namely 5685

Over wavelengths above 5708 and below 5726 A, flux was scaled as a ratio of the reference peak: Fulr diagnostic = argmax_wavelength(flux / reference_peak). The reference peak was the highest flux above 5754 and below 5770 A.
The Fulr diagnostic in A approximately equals 5709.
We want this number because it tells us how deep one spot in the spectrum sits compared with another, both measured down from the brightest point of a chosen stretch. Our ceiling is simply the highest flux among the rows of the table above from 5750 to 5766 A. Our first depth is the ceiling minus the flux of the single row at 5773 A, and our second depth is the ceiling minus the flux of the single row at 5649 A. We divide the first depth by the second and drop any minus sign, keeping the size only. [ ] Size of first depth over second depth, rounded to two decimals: 0.43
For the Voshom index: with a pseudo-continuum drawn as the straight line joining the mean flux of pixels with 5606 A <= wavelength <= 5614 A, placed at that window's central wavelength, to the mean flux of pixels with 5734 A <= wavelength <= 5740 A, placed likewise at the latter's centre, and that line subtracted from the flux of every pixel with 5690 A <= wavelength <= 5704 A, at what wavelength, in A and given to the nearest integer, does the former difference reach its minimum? 5703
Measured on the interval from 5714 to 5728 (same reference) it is 5715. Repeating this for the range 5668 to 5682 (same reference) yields 5677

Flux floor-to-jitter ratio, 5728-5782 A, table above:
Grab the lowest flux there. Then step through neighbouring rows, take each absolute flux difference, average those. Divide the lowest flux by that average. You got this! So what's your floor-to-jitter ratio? 34.6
